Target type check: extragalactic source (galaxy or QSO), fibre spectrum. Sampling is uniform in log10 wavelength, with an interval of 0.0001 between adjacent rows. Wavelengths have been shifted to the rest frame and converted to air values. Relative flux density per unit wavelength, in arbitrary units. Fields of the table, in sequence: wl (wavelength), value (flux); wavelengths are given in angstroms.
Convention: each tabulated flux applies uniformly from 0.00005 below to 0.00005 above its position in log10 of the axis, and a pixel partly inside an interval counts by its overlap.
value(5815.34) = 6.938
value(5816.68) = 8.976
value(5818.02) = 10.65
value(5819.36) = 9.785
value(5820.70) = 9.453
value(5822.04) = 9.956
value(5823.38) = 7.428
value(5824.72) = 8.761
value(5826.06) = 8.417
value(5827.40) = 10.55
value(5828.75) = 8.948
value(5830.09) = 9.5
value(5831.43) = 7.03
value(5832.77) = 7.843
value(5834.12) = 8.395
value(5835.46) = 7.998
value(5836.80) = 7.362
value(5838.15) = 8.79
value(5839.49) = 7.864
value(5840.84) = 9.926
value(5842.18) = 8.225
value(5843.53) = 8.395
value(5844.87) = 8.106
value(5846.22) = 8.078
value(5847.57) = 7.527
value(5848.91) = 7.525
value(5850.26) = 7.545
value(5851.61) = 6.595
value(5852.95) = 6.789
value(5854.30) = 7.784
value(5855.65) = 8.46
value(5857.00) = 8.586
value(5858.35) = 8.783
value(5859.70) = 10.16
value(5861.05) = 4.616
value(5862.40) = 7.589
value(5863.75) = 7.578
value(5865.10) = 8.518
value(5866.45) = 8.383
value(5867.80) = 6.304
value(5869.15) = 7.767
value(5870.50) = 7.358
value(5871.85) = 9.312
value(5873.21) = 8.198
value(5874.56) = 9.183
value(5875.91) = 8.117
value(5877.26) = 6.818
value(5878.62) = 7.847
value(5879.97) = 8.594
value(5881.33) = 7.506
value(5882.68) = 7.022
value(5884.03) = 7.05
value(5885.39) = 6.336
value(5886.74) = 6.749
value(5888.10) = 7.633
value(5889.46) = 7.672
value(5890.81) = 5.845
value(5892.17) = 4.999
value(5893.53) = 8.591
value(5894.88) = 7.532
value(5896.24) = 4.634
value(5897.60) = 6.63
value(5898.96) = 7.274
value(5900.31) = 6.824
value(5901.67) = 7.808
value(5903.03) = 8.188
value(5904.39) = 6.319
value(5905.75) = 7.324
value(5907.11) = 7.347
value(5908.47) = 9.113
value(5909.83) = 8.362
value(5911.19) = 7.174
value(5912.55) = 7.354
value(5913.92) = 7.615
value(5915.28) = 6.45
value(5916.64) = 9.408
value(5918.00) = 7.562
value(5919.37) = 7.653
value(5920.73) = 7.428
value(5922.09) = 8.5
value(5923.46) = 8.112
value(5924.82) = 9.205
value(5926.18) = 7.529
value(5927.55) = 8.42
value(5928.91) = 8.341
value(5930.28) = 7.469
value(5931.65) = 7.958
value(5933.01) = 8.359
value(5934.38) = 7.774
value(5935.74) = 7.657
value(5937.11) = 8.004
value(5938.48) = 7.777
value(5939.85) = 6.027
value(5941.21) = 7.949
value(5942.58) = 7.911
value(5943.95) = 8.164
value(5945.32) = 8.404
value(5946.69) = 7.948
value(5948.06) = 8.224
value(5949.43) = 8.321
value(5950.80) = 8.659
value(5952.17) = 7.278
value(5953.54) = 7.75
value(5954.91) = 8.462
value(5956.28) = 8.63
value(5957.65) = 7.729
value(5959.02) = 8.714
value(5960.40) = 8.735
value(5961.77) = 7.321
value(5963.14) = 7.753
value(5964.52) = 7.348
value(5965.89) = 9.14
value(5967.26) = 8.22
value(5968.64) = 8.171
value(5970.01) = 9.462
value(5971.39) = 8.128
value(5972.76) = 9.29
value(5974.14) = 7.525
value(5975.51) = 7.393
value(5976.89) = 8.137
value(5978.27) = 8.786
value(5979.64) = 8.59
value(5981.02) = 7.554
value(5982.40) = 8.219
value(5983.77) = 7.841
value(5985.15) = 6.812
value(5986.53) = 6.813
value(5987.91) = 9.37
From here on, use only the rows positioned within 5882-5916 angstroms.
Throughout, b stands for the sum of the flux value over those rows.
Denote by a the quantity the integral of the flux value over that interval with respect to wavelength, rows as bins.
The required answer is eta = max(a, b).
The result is 242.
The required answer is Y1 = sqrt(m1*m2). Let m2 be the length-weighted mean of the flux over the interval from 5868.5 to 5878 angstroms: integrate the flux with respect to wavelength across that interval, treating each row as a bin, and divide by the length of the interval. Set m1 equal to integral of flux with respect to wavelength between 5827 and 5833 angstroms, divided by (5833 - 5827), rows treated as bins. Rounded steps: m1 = 8.8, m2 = 8.10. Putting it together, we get 8.4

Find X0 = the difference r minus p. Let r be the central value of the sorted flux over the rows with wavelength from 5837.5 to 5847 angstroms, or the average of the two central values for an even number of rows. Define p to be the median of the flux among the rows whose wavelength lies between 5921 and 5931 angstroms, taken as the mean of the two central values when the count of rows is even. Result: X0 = -0.1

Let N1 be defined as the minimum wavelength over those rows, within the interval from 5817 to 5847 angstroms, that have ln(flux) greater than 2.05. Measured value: 5818.02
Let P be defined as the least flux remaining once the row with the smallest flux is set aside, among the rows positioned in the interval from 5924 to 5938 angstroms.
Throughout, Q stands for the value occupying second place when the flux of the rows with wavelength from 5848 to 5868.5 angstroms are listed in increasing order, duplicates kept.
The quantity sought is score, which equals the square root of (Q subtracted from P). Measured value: 1.1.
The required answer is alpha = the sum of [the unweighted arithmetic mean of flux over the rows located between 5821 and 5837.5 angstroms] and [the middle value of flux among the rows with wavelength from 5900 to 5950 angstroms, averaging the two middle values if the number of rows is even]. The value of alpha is 16.4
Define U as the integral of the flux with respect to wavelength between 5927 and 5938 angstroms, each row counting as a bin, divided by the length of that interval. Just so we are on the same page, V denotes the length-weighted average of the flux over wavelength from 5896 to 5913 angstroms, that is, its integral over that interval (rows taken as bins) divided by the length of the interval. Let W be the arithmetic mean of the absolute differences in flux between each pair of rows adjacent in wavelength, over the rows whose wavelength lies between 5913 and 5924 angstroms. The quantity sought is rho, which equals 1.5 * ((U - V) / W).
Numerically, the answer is 0.9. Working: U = 7.99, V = 7.33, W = 1.11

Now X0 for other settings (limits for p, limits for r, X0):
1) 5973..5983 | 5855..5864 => 0.3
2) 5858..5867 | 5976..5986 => -0.2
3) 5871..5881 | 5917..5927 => -0.5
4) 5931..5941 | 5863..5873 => 0.0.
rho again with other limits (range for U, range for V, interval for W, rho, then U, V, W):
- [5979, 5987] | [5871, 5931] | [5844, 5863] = 0.1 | 7.65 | 7.57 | 1.05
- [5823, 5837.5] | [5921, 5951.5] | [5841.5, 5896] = 0.6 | 8.40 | 8.02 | 0.98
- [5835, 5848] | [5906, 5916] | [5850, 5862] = 0.7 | 8.24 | 7.62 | 1.26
